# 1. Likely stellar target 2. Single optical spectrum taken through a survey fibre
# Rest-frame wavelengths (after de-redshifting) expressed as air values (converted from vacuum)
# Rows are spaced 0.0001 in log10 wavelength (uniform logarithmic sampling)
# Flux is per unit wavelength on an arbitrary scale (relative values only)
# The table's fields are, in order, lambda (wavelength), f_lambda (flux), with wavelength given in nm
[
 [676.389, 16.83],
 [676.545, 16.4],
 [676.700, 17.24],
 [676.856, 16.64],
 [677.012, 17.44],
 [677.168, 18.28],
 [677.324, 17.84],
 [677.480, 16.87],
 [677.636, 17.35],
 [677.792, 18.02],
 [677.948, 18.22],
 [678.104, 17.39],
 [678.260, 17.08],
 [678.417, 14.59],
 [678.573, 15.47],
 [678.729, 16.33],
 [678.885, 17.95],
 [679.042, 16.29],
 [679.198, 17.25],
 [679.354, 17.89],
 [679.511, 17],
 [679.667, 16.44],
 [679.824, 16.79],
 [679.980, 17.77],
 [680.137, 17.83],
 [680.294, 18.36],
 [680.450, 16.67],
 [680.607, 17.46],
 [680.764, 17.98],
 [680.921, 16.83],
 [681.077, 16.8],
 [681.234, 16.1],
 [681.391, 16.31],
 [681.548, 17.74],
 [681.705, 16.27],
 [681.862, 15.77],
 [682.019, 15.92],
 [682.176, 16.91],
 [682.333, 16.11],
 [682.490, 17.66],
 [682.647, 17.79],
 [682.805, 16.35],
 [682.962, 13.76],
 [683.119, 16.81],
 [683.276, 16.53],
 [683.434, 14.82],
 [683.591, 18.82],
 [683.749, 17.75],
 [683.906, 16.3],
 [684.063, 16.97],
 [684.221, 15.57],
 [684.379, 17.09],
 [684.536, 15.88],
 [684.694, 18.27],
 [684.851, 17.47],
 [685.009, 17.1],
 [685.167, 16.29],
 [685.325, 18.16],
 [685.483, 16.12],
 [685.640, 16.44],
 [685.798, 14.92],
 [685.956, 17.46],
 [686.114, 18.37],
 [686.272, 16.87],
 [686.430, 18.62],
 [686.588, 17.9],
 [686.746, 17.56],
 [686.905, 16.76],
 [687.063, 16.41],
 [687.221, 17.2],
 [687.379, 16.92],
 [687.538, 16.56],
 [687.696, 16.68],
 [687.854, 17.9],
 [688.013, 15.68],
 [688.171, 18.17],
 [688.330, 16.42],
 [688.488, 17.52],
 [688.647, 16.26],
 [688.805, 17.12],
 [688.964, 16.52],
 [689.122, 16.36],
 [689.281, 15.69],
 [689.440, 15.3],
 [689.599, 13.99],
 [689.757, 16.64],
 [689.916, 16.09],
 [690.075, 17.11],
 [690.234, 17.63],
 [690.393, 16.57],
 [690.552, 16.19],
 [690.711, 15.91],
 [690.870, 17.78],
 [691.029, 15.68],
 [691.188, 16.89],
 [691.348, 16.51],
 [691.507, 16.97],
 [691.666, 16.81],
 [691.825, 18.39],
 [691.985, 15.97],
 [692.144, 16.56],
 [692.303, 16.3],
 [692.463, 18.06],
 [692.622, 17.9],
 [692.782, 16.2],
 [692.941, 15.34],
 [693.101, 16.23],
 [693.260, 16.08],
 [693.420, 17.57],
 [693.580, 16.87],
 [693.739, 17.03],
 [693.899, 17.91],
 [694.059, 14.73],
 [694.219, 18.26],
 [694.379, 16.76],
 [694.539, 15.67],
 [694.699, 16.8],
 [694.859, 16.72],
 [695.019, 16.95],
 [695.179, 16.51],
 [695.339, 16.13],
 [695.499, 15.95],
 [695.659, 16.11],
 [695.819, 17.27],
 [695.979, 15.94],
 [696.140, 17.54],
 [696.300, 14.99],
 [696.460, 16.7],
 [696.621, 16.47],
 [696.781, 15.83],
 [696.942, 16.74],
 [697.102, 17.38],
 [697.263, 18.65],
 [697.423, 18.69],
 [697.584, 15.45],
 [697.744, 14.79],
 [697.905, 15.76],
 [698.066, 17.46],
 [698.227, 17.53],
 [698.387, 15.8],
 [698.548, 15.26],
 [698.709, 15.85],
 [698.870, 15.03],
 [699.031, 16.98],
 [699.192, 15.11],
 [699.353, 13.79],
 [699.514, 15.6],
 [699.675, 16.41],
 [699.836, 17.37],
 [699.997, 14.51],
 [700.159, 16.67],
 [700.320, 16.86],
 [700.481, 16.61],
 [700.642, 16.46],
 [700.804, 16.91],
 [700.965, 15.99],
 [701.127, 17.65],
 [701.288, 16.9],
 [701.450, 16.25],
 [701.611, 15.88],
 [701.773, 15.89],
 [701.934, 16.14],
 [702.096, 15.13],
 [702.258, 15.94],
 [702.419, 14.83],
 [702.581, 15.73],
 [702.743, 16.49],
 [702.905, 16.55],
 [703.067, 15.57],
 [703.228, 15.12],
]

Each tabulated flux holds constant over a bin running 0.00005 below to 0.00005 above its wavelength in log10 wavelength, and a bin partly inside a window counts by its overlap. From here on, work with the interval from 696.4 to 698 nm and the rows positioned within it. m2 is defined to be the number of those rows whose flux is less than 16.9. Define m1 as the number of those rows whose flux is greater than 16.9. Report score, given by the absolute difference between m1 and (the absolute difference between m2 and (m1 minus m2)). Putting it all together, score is 8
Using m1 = 3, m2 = 7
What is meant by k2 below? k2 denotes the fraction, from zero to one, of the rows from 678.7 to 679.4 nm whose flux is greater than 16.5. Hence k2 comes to 0.60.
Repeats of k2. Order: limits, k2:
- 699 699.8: 0.20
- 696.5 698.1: 0.50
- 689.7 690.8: 0.57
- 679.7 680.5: 1.00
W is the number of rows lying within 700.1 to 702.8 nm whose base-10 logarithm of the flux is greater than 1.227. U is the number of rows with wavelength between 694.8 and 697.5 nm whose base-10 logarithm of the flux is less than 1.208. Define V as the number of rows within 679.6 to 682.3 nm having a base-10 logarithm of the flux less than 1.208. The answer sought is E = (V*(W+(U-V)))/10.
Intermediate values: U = 6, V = 3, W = 3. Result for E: 1.8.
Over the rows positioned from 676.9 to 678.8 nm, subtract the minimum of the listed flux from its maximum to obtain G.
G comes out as 3.7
